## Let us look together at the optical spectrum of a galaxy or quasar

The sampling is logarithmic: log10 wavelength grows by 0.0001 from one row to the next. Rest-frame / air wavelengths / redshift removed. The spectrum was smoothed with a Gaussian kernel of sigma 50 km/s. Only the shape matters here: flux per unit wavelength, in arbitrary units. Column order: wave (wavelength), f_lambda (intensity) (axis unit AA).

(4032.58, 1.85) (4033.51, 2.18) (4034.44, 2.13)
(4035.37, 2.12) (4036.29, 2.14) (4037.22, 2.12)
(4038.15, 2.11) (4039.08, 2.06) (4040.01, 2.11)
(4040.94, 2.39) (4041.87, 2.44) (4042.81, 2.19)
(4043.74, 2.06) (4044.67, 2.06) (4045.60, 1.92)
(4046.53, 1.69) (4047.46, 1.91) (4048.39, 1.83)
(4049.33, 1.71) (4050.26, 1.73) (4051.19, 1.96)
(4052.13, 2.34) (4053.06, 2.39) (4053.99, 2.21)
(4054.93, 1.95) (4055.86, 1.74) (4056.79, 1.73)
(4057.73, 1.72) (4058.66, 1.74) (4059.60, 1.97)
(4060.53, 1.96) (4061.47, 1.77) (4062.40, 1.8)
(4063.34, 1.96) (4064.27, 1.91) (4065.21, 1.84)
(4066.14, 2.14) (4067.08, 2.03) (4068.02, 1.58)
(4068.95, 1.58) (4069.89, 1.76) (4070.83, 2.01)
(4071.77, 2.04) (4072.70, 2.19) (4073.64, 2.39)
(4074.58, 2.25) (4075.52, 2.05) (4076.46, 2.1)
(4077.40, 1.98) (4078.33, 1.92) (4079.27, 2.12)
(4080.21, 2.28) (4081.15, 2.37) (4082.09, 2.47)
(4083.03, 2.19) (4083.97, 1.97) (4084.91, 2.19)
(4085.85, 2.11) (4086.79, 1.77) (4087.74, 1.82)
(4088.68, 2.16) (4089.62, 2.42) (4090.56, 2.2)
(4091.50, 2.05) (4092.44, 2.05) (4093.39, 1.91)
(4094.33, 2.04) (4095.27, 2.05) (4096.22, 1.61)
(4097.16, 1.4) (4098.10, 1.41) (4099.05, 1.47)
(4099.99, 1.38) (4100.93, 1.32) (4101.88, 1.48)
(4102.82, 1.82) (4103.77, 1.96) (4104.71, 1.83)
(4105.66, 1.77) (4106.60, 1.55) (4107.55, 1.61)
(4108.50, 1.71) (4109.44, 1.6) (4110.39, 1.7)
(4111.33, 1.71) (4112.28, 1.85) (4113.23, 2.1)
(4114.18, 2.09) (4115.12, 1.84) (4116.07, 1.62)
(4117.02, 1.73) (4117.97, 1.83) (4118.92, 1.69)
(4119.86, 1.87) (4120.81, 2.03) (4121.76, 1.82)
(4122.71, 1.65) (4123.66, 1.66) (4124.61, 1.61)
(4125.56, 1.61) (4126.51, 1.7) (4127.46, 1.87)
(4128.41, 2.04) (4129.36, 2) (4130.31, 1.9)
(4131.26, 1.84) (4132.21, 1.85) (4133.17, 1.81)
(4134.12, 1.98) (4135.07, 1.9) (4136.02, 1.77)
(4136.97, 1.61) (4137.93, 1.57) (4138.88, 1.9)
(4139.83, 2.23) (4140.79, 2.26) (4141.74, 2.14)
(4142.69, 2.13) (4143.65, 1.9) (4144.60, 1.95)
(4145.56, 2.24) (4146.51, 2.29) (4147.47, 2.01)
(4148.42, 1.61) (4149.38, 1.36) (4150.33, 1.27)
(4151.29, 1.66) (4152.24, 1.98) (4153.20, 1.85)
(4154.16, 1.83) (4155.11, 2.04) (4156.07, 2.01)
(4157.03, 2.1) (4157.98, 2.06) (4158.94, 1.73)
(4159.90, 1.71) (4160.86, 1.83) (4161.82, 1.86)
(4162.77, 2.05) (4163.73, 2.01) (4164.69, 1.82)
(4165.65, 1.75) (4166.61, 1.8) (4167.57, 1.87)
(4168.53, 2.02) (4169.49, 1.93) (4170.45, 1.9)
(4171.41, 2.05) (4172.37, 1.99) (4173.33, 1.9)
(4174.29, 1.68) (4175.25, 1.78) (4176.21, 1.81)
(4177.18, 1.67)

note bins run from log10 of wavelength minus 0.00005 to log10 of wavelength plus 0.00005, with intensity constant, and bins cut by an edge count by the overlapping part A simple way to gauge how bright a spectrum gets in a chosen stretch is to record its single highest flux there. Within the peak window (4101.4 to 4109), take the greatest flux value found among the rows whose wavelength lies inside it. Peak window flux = 1.96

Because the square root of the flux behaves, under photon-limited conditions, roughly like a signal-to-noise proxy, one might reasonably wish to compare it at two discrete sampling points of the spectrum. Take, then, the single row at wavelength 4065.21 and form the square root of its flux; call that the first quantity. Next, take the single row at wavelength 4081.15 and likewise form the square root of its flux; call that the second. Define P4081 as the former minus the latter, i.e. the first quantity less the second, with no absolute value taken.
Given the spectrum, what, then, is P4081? -0.18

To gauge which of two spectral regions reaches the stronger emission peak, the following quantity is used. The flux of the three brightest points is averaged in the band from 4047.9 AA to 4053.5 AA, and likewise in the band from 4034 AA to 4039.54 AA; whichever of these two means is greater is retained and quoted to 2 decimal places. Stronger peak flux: 2.23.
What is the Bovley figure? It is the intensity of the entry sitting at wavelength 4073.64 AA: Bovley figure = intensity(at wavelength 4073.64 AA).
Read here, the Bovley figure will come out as 2.39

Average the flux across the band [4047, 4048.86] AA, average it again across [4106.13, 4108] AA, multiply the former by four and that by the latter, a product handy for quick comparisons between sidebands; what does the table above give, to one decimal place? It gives 11.8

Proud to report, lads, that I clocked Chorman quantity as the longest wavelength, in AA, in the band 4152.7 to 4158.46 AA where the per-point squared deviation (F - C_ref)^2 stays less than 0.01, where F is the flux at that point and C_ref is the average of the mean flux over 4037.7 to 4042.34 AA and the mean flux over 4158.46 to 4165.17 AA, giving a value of 4157.98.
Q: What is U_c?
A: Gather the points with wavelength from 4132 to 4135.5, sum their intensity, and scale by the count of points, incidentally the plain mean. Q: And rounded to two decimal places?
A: 1.89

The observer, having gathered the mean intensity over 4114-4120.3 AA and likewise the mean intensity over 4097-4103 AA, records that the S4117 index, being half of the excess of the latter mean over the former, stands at -0.17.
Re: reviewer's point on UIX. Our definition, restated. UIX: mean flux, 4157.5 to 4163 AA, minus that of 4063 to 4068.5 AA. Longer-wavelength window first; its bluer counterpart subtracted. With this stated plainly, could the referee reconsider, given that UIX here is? -0.04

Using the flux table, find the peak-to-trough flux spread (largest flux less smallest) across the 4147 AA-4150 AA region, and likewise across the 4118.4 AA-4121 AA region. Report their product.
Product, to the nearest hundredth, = 0.22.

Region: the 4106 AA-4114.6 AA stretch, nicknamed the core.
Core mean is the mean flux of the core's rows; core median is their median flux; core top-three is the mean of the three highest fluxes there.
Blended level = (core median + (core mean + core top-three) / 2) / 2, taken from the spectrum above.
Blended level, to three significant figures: 1.80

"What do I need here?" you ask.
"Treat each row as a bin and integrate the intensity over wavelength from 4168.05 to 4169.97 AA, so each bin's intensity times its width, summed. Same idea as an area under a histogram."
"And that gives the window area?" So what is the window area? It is 3.79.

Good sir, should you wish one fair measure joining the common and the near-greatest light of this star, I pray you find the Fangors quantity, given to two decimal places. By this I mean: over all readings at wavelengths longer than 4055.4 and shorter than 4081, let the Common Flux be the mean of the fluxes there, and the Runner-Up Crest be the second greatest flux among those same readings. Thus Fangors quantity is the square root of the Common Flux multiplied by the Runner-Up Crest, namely 2.11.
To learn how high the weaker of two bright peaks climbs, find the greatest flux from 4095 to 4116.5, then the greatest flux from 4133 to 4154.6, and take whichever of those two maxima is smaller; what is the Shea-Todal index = 2.10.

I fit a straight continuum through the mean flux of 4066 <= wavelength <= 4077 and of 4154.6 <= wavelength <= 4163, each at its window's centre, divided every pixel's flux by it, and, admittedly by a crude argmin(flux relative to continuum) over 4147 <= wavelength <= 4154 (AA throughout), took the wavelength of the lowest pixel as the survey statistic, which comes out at 4150.33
